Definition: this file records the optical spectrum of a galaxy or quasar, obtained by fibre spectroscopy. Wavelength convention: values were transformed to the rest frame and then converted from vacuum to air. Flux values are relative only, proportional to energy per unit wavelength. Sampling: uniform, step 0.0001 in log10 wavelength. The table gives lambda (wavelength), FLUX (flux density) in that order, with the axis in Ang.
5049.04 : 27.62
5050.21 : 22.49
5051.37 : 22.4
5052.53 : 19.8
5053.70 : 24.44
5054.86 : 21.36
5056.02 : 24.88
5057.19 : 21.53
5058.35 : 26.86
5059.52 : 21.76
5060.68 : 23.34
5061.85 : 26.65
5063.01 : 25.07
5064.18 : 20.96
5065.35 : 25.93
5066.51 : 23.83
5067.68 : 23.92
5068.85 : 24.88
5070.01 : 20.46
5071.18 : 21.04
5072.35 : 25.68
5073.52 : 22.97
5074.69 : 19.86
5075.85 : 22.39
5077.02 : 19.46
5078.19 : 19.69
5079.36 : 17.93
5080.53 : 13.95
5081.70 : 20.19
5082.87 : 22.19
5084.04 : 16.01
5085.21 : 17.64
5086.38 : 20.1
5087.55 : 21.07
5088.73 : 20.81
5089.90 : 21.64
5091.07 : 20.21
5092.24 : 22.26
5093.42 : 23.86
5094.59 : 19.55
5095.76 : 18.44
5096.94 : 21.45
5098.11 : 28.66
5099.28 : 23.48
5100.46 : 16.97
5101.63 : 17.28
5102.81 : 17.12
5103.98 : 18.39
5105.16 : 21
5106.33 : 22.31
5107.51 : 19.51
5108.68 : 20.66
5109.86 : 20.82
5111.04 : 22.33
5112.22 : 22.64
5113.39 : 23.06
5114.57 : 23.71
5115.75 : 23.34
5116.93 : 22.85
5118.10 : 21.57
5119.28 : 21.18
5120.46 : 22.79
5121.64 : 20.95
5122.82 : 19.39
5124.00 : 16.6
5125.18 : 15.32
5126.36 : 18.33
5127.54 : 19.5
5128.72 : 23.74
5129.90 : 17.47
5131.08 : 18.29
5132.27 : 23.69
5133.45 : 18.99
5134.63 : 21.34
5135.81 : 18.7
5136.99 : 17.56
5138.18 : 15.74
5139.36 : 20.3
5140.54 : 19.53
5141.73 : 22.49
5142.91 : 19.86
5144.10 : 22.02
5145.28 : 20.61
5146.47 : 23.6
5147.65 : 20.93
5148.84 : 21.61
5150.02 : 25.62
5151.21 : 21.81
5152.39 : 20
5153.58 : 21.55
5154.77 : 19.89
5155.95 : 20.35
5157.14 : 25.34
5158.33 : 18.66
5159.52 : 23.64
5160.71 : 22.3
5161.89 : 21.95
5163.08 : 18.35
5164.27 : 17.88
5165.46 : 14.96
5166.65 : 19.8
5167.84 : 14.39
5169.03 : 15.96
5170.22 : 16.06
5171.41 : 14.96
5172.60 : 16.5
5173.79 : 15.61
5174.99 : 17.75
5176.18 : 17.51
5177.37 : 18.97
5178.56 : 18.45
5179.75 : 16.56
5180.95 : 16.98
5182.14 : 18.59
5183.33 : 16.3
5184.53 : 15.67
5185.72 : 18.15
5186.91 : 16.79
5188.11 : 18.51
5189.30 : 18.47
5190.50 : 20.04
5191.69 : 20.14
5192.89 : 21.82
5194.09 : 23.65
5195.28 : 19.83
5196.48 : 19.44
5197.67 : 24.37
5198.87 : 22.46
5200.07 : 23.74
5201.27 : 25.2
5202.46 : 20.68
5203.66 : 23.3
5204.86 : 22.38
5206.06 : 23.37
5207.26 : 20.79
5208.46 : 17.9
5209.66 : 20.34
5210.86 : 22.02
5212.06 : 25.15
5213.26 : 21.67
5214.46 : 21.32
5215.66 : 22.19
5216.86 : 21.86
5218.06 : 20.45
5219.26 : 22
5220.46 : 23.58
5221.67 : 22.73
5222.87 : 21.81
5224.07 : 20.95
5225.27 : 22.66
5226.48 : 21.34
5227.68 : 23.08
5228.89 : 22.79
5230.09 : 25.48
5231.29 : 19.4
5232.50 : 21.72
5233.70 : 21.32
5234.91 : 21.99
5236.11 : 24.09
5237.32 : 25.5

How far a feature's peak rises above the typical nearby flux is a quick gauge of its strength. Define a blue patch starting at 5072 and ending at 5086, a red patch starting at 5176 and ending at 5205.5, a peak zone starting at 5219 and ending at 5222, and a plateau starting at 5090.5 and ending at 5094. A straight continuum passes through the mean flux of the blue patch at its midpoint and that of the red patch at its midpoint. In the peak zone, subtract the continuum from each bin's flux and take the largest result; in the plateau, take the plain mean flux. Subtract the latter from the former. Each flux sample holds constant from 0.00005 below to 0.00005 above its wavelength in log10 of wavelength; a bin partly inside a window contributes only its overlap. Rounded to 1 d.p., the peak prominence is -18.5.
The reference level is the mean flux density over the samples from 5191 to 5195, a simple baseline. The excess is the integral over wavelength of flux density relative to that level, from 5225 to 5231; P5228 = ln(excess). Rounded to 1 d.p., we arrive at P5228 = 2.0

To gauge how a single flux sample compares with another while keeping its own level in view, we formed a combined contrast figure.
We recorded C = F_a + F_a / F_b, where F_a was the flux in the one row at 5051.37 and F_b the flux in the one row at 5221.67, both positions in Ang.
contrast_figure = 23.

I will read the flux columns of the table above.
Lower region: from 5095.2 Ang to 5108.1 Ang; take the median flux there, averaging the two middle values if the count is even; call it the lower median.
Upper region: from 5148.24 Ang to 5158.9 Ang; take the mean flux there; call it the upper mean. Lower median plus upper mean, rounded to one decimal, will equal 41.2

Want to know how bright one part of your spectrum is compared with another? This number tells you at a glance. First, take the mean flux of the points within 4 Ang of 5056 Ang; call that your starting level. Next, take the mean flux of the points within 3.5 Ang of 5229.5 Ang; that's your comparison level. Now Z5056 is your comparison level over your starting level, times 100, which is 97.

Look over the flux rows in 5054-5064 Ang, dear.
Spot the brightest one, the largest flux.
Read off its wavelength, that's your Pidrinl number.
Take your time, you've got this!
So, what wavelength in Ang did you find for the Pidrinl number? 5058.35 Ang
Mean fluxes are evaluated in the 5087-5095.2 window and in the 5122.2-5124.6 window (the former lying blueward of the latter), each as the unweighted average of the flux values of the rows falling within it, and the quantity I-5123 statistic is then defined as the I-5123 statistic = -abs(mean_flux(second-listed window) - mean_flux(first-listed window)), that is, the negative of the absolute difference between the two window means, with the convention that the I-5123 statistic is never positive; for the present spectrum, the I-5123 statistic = -3.3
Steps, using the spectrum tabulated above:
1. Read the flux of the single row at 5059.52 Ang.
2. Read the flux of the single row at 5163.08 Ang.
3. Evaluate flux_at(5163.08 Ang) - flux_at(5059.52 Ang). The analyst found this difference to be -3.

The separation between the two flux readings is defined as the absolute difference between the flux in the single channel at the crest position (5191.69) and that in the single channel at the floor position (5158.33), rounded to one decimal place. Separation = 1.5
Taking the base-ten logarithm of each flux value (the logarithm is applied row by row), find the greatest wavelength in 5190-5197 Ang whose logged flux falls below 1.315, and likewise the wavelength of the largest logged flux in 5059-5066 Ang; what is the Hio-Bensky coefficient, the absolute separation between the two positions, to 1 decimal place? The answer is 134.6 Ang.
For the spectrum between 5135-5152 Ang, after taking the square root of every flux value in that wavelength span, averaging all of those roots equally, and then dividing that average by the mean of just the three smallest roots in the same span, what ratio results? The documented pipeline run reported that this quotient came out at 1.09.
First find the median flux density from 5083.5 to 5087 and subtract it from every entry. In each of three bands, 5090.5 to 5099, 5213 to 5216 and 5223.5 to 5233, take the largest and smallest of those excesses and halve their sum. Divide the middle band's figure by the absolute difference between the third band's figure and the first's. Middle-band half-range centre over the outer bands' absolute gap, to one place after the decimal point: 3.7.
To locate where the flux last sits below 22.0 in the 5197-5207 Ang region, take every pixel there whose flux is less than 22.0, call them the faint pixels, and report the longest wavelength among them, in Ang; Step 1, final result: 5202.46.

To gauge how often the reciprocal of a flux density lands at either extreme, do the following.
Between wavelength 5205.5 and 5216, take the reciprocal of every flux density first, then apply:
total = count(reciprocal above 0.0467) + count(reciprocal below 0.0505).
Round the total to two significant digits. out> 12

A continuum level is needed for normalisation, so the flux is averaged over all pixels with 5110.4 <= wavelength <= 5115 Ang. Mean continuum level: 22.9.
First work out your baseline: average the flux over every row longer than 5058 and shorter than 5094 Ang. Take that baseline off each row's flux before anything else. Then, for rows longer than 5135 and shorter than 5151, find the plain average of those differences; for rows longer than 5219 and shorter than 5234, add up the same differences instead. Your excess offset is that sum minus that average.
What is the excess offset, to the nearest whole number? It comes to 8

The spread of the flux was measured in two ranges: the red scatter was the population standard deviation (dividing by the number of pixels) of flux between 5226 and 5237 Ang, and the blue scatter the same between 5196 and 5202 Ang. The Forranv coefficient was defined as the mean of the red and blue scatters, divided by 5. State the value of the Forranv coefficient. 0.37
